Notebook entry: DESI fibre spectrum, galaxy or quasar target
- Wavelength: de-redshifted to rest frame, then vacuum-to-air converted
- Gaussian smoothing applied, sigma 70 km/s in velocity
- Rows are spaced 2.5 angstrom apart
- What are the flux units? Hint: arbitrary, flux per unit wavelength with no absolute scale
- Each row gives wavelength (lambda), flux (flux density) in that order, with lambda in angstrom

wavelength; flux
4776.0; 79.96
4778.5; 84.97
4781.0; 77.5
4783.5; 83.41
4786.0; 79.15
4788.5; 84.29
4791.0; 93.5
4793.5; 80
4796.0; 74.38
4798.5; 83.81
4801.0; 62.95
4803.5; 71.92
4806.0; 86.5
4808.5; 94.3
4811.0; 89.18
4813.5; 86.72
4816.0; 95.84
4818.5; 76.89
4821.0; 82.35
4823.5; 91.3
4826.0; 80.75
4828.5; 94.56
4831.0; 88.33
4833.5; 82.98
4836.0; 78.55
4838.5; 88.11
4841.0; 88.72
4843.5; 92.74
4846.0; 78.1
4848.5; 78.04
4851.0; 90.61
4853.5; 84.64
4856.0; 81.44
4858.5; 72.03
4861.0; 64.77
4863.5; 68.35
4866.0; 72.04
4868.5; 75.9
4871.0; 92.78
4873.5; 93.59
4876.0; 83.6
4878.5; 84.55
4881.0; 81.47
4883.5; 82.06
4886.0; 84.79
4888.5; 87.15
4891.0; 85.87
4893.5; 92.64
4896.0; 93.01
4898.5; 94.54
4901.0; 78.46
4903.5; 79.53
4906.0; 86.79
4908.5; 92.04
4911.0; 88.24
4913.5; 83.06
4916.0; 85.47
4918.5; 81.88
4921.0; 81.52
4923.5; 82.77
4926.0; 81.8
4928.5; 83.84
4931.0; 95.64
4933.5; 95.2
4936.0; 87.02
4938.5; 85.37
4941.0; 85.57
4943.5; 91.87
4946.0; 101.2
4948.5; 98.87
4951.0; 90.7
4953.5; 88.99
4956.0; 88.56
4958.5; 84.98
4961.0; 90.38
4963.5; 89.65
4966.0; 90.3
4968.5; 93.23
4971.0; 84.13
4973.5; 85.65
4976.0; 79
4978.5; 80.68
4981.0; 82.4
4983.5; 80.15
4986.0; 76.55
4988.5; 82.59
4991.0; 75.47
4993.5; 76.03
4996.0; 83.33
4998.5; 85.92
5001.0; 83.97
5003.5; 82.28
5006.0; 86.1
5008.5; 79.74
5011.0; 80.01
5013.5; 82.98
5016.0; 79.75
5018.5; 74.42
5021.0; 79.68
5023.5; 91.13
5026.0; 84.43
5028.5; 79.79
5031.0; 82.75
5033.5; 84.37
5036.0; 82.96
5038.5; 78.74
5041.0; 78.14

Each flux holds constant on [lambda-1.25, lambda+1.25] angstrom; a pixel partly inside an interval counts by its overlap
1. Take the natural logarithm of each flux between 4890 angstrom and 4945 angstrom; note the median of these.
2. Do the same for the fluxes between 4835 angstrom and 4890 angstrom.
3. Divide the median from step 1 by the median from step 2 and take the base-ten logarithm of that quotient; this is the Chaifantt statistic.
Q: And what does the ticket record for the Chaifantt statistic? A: 0.0034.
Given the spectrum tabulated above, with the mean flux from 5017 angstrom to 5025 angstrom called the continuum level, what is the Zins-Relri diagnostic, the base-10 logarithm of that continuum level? 1.91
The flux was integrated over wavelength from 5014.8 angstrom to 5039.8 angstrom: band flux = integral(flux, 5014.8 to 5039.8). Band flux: 2045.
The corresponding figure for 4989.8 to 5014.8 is 2040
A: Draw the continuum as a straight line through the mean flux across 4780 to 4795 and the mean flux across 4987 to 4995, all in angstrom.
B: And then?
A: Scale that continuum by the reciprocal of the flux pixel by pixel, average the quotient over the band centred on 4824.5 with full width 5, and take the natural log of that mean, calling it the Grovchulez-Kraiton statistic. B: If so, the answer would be -0.04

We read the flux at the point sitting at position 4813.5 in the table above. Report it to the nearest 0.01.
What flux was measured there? 86.72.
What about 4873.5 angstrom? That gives 93.59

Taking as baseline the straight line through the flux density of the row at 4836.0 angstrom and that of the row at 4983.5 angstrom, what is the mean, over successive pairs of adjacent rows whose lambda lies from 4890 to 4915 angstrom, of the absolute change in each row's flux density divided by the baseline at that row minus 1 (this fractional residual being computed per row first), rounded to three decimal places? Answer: 0.066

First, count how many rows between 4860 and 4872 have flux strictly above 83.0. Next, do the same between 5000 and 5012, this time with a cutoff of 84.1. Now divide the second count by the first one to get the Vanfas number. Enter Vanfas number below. 1.00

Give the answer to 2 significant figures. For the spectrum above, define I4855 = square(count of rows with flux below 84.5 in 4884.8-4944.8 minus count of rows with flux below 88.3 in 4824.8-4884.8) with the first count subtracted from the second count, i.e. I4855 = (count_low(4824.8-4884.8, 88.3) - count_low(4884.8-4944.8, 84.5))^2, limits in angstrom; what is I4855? 81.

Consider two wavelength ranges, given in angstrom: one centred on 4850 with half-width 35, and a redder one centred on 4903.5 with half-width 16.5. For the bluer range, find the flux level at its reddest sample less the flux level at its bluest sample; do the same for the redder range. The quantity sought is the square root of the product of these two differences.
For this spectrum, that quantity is 9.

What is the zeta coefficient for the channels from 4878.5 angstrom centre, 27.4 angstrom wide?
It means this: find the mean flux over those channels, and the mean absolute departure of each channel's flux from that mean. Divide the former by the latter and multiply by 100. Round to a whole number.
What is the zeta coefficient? 1860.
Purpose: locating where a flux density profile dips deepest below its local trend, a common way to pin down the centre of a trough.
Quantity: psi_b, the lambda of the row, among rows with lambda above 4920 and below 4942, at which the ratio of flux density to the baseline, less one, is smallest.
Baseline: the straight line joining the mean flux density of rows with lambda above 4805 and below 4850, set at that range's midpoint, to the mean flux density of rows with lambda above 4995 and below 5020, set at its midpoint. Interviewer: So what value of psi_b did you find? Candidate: 4921.0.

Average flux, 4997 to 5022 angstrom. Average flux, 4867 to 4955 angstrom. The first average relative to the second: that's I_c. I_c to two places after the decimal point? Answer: 0.93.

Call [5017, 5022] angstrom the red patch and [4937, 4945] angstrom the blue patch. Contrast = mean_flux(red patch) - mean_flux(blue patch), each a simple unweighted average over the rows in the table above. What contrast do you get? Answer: -11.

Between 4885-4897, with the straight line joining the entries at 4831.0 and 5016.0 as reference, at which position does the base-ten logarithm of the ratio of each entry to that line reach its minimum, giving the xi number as 4886.0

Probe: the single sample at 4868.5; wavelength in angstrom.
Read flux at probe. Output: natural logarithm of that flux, 4.33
